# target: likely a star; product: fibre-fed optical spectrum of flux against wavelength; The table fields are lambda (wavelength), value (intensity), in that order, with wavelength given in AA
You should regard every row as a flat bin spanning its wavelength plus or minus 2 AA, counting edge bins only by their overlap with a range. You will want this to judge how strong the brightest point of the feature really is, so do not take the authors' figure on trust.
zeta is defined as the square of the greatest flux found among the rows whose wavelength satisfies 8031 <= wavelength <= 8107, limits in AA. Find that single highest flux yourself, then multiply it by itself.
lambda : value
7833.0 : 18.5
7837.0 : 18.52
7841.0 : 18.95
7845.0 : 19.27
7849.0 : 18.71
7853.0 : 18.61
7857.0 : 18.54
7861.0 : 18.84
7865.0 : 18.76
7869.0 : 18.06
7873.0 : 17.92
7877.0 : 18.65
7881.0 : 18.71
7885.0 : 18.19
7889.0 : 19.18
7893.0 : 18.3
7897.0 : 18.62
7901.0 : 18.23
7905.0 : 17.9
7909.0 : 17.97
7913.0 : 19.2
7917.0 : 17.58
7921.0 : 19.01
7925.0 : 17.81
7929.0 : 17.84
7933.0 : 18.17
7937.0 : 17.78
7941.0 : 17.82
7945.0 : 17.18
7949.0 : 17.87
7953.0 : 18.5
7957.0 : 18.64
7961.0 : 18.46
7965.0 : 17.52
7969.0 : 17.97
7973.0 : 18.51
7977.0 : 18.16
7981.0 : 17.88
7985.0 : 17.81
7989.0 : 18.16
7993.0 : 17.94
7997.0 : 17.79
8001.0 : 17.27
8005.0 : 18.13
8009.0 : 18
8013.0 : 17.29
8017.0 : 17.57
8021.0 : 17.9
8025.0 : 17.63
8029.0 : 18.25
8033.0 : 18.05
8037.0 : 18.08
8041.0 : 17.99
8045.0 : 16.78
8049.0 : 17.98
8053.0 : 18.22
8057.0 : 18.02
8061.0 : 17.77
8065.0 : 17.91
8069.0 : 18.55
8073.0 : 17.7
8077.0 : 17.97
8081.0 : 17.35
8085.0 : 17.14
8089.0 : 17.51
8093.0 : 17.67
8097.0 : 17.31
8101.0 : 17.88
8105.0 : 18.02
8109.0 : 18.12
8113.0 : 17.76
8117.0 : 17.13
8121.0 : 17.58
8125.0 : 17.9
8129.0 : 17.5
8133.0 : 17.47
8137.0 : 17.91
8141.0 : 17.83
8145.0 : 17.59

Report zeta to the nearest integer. 344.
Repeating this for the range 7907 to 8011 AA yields 369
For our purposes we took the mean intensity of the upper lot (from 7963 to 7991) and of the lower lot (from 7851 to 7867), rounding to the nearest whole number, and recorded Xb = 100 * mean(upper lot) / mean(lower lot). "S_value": 96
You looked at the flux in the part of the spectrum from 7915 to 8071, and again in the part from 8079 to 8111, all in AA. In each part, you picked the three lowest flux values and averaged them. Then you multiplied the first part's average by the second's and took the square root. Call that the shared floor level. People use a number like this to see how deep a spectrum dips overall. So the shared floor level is 17.2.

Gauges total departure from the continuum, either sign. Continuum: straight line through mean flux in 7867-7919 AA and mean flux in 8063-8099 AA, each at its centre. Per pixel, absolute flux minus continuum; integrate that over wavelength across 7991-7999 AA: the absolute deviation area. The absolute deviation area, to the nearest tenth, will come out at 1.0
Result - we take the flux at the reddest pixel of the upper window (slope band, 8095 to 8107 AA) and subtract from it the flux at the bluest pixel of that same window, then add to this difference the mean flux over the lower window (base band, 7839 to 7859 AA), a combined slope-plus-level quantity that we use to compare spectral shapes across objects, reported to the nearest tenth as 19.5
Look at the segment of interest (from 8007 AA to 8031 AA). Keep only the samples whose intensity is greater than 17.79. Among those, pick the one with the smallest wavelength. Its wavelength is 8009.0 AA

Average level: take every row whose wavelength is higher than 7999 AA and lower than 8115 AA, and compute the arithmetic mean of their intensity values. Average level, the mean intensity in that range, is 17.8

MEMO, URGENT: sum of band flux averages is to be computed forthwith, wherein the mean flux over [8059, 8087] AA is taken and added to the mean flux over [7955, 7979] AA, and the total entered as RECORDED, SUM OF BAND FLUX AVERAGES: 36.0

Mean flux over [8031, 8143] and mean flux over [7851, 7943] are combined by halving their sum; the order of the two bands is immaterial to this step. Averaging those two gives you 18.0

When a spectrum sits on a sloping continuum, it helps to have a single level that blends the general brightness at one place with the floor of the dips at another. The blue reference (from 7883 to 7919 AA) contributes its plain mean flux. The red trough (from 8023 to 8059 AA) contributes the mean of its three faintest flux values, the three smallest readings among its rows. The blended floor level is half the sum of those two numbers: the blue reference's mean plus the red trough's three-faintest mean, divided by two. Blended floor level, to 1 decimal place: 17.9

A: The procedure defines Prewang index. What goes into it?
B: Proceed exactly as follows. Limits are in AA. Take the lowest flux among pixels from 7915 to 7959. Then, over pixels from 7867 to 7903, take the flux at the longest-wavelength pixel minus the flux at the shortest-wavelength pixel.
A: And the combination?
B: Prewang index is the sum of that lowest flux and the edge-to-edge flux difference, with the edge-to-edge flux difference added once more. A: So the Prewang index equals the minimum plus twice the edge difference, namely 17.5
